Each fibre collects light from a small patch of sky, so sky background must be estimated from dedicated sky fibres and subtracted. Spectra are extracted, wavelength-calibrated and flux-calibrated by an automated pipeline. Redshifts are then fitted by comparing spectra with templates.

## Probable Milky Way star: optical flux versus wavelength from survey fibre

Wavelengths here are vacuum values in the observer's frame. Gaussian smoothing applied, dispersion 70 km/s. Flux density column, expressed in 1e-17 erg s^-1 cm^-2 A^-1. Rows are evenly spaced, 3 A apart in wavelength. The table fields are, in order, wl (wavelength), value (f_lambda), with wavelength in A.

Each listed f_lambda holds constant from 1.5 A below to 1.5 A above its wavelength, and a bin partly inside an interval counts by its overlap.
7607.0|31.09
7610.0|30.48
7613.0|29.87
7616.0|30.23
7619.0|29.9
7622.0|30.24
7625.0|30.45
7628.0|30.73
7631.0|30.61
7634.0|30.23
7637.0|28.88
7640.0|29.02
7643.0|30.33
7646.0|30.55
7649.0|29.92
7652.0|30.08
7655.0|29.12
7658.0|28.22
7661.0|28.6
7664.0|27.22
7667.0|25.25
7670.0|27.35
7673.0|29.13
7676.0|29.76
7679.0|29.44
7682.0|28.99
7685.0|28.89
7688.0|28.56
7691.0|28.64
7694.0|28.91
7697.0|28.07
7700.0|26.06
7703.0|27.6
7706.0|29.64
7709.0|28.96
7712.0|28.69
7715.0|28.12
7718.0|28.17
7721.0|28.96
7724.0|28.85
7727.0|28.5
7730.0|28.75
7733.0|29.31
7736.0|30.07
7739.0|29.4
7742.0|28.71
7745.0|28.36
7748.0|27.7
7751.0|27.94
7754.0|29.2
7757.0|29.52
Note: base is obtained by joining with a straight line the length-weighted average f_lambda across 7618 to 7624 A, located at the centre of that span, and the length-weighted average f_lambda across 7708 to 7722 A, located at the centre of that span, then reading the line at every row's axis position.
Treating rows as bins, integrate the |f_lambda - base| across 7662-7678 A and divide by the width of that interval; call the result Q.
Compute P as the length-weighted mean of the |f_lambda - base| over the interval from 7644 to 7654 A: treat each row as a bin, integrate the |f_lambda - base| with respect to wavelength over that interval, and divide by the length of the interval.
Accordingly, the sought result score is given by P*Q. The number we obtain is 0.91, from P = 0.5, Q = 1.7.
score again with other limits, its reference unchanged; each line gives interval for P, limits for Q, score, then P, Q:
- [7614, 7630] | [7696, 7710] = 0.40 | 0.3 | 1.2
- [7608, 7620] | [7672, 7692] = 0.07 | 0.2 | 0.3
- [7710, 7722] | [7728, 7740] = 0.37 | 0.3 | 1.1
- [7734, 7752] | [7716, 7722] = 0.31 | 0.8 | 0.4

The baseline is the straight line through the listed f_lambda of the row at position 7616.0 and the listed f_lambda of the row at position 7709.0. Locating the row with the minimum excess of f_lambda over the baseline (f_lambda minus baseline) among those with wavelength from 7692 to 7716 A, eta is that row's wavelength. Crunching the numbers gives 7700.0 A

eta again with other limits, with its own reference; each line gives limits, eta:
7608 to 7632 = 7613.0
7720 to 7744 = 7727.0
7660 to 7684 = 7667.0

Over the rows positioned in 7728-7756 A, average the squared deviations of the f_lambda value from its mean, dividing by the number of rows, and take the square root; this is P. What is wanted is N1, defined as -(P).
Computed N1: -0.71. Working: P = 0.7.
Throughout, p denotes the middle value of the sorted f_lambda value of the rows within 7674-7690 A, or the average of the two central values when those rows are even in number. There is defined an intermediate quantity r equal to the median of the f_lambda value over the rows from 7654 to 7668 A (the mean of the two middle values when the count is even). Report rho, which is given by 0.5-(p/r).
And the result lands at -0.53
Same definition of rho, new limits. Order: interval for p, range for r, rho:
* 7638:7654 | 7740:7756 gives -0.56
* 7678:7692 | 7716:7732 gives -0.50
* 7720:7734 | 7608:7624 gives -0.45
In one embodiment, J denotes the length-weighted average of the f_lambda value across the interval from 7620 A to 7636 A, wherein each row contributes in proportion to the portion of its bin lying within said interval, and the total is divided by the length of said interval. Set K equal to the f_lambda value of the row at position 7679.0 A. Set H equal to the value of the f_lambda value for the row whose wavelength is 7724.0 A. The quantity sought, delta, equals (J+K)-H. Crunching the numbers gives 31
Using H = 28.85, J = 30.4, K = 29.44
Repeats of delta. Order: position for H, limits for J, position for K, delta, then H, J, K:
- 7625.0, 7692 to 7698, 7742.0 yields 27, 30.45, 28.5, 28.71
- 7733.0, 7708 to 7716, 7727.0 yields 28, 29.31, 28.6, 28.5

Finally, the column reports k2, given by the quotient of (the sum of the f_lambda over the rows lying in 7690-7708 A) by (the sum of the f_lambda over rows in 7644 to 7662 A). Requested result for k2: 0.96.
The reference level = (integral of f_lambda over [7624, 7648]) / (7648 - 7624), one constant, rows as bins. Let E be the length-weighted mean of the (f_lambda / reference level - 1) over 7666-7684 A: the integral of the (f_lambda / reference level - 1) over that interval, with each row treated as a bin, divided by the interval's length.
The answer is -0.055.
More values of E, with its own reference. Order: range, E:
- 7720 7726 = -0.041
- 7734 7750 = -0.042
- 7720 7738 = -0.033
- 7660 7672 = -0.098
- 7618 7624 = 0.001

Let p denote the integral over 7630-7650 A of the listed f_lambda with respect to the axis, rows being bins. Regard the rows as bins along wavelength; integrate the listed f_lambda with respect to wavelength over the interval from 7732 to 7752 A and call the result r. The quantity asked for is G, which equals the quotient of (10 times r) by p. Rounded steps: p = 598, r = 576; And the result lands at 9.6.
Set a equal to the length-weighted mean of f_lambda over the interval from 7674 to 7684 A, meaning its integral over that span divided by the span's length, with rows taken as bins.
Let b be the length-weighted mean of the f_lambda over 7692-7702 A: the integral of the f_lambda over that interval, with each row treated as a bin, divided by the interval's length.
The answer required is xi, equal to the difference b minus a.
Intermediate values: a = 29.4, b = 27.7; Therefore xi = -1.6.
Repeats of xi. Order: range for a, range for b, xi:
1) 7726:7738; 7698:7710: -1.2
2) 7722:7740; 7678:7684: 0.0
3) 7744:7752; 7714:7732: 0.6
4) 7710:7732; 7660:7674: -1.2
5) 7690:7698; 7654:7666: -0.4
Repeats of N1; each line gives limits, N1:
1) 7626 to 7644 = -0.74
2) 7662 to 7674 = -1.37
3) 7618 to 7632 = -0.29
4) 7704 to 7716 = -0.55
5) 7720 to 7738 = -0.51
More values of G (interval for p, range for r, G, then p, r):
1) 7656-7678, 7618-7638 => 9.8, 616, 604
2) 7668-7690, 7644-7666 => 10.1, 633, 639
